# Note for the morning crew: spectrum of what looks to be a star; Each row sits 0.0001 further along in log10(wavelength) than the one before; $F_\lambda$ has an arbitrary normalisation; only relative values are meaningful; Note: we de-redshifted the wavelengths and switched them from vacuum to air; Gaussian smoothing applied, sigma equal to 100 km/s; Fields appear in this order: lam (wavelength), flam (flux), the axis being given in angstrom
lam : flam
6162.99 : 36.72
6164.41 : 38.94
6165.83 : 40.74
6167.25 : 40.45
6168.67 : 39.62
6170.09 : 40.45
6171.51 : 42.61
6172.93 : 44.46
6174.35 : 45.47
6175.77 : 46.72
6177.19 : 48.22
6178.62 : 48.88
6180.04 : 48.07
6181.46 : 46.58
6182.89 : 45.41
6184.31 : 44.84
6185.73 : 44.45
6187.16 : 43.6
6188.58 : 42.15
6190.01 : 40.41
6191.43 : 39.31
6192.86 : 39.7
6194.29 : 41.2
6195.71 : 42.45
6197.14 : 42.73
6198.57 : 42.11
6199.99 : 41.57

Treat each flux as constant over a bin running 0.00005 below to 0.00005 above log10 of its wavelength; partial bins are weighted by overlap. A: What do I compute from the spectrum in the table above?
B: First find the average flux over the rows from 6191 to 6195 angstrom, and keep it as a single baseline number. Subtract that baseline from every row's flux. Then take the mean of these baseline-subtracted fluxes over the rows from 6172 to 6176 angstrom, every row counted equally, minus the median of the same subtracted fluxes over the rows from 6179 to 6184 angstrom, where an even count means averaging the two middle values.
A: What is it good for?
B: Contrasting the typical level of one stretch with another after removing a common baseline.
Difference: -1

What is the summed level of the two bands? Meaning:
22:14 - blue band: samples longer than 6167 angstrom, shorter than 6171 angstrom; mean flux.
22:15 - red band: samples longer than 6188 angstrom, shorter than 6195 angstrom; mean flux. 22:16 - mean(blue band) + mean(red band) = 81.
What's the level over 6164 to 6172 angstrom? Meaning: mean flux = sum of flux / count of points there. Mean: 40.5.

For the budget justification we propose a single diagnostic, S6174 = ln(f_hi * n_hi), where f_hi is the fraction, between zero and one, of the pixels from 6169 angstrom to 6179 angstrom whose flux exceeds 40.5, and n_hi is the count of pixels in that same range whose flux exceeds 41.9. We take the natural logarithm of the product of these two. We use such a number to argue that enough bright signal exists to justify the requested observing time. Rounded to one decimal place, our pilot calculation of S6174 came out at 1.6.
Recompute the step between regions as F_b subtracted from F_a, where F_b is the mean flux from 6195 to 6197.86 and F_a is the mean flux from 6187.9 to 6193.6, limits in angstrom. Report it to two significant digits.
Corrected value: -2.2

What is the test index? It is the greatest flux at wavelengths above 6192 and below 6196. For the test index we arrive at 42.45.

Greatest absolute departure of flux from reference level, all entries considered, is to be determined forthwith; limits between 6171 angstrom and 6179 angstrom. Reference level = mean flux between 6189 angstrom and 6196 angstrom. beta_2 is 8.3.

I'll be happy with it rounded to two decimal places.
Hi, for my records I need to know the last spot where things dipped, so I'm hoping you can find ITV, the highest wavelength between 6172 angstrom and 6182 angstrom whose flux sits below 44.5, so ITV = 6172.93 angstrom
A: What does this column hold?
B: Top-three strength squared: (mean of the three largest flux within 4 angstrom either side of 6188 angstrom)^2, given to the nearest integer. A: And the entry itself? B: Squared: 1962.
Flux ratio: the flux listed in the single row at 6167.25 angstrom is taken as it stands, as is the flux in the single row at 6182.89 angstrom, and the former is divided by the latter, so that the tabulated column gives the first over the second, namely 0.89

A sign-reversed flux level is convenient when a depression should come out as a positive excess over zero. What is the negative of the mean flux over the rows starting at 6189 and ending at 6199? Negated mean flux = -41.1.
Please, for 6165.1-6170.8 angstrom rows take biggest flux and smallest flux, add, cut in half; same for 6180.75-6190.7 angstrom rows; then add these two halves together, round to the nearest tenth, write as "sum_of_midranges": 83.7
